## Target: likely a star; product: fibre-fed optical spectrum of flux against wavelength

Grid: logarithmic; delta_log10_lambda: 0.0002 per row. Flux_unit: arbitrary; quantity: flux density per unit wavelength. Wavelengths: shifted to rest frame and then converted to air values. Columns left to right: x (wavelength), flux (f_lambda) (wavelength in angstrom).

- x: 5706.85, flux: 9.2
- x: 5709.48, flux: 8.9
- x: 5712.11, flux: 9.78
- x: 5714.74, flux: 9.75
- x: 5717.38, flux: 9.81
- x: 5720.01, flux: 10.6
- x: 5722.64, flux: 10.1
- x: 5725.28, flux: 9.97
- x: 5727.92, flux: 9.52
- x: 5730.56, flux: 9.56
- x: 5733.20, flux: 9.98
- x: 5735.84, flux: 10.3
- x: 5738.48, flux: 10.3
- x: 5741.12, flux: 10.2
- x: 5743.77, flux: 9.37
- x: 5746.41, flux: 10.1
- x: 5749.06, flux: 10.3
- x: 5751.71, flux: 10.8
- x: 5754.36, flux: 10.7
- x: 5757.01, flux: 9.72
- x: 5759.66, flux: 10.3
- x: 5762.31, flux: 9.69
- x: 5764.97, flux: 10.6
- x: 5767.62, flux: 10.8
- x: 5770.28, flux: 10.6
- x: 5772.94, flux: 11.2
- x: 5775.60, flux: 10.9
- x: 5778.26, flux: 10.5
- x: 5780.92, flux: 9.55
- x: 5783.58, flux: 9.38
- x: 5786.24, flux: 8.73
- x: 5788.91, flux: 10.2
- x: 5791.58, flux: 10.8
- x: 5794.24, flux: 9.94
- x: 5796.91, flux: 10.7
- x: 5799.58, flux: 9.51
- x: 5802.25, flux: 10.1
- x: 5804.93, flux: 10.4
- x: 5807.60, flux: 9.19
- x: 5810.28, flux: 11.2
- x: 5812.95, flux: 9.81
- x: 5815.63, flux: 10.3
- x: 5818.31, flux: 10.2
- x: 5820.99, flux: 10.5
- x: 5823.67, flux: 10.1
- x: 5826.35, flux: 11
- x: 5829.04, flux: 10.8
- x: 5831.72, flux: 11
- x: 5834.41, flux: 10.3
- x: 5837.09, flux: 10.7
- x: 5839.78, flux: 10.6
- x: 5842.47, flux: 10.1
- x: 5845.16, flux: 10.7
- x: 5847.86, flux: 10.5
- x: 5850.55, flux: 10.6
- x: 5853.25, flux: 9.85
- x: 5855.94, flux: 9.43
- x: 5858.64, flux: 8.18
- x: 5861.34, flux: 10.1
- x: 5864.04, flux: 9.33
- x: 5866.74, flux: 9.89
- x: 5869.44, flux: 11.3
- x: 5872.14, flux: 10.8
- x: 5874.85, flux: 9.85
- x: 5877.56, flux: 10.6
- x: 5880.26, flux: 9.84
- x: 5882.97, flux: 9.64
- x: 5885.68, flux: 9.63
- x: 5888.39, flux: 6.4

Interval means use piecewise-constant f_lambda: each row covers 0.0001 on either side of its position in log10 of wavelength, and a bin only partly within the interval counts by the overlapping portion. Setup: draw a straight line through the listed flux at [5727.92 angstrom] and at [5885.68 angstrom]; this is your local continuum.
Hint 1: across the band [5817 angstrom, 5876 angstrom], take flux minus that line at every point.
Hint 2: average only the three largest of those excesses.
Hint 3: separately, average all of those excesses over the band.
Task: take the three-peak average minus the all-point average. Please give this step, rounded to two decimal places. 0.84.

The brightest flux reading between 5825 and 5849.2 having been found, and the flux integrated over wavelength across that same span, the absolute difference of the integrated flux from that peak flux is 246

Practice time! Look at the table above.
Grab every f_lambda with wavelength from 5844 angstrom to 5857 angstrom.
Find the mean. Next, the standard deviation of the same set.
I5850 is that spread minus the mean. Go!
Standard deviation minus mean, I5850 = -9.7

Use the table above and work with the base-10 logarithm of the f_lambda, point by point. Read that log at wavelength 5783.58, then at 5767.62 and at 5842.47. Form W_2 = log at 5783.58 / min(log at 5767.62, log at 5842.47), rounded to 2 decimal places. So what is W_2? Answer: 0.97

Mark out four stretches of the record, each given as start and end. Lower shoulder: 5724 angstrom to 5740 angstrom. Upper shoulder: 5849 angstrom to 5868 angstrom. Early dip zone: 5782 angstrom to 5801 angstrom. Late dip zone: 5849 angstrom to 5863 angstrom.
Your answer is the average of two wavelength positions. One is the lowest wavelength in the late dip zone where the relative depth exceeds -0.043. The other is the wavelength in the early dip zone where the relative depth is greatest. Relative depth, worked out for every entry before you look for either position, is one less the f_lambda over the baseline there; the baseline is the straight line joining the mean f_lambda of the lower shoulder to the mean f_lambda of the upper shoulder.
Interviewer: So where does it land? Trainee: 5819.7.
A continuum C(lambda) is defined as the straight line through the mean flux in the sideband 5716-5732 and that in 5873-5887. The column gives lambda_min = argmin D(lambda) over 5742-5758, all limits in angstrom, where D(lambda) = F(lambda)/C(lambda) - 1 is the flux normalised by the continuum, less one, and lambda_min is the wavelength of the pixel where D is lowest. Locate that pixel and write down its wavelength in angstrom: 5743.77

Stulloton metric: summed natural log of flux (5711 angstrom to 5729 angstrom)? 16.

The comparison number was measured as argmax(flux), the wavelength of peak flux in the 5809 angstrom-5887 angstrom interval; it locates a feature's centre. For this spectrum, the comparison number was 5869.44 angstrom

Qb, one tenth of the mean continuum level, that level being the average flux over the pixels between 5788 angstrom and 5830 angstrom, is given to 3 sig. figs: 1.03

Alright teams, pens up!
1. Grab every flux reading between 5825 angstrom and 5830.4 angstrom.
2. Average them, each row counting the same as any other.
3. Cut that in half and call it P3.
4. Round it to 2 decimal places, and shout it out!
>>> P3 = 5.45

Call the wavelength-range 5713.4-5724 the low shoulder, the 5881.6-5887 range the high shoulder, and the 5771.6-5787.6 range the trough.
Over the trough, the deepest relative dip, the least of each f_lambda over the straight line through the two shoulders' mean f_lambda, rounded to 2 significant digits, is 0.88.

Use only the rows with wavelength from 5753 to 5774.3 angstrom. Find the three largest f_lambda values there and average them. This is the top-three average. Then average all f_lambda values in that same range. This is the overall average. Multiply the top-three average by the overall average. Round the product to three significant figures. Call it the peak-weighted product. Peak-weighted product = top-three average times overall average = 114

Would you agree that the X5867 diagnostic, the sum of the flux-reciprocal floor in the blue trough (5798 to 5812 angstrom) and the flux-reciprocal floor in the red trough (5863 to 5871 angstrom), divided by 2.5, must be 0.0711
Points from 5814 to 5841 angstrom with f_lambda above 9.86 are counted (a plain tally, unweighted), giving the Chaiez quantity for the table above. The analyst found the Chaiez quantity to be 10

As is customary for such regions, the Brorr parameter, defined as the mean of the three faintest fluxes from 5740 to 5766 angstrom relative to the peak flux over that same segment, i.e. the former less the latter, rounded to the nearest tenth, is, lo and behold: -1.2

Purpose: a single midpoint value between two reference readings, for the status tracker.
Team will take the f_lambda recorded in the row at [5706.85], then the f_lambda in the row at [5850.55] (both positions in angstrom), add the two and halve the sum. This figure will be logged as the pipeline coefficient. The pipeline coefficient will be 9.9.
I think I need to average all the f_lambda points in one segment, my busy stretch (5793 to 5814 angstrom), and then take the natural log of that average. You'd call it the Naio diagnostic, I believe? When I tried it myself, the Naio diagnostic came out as 2.31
